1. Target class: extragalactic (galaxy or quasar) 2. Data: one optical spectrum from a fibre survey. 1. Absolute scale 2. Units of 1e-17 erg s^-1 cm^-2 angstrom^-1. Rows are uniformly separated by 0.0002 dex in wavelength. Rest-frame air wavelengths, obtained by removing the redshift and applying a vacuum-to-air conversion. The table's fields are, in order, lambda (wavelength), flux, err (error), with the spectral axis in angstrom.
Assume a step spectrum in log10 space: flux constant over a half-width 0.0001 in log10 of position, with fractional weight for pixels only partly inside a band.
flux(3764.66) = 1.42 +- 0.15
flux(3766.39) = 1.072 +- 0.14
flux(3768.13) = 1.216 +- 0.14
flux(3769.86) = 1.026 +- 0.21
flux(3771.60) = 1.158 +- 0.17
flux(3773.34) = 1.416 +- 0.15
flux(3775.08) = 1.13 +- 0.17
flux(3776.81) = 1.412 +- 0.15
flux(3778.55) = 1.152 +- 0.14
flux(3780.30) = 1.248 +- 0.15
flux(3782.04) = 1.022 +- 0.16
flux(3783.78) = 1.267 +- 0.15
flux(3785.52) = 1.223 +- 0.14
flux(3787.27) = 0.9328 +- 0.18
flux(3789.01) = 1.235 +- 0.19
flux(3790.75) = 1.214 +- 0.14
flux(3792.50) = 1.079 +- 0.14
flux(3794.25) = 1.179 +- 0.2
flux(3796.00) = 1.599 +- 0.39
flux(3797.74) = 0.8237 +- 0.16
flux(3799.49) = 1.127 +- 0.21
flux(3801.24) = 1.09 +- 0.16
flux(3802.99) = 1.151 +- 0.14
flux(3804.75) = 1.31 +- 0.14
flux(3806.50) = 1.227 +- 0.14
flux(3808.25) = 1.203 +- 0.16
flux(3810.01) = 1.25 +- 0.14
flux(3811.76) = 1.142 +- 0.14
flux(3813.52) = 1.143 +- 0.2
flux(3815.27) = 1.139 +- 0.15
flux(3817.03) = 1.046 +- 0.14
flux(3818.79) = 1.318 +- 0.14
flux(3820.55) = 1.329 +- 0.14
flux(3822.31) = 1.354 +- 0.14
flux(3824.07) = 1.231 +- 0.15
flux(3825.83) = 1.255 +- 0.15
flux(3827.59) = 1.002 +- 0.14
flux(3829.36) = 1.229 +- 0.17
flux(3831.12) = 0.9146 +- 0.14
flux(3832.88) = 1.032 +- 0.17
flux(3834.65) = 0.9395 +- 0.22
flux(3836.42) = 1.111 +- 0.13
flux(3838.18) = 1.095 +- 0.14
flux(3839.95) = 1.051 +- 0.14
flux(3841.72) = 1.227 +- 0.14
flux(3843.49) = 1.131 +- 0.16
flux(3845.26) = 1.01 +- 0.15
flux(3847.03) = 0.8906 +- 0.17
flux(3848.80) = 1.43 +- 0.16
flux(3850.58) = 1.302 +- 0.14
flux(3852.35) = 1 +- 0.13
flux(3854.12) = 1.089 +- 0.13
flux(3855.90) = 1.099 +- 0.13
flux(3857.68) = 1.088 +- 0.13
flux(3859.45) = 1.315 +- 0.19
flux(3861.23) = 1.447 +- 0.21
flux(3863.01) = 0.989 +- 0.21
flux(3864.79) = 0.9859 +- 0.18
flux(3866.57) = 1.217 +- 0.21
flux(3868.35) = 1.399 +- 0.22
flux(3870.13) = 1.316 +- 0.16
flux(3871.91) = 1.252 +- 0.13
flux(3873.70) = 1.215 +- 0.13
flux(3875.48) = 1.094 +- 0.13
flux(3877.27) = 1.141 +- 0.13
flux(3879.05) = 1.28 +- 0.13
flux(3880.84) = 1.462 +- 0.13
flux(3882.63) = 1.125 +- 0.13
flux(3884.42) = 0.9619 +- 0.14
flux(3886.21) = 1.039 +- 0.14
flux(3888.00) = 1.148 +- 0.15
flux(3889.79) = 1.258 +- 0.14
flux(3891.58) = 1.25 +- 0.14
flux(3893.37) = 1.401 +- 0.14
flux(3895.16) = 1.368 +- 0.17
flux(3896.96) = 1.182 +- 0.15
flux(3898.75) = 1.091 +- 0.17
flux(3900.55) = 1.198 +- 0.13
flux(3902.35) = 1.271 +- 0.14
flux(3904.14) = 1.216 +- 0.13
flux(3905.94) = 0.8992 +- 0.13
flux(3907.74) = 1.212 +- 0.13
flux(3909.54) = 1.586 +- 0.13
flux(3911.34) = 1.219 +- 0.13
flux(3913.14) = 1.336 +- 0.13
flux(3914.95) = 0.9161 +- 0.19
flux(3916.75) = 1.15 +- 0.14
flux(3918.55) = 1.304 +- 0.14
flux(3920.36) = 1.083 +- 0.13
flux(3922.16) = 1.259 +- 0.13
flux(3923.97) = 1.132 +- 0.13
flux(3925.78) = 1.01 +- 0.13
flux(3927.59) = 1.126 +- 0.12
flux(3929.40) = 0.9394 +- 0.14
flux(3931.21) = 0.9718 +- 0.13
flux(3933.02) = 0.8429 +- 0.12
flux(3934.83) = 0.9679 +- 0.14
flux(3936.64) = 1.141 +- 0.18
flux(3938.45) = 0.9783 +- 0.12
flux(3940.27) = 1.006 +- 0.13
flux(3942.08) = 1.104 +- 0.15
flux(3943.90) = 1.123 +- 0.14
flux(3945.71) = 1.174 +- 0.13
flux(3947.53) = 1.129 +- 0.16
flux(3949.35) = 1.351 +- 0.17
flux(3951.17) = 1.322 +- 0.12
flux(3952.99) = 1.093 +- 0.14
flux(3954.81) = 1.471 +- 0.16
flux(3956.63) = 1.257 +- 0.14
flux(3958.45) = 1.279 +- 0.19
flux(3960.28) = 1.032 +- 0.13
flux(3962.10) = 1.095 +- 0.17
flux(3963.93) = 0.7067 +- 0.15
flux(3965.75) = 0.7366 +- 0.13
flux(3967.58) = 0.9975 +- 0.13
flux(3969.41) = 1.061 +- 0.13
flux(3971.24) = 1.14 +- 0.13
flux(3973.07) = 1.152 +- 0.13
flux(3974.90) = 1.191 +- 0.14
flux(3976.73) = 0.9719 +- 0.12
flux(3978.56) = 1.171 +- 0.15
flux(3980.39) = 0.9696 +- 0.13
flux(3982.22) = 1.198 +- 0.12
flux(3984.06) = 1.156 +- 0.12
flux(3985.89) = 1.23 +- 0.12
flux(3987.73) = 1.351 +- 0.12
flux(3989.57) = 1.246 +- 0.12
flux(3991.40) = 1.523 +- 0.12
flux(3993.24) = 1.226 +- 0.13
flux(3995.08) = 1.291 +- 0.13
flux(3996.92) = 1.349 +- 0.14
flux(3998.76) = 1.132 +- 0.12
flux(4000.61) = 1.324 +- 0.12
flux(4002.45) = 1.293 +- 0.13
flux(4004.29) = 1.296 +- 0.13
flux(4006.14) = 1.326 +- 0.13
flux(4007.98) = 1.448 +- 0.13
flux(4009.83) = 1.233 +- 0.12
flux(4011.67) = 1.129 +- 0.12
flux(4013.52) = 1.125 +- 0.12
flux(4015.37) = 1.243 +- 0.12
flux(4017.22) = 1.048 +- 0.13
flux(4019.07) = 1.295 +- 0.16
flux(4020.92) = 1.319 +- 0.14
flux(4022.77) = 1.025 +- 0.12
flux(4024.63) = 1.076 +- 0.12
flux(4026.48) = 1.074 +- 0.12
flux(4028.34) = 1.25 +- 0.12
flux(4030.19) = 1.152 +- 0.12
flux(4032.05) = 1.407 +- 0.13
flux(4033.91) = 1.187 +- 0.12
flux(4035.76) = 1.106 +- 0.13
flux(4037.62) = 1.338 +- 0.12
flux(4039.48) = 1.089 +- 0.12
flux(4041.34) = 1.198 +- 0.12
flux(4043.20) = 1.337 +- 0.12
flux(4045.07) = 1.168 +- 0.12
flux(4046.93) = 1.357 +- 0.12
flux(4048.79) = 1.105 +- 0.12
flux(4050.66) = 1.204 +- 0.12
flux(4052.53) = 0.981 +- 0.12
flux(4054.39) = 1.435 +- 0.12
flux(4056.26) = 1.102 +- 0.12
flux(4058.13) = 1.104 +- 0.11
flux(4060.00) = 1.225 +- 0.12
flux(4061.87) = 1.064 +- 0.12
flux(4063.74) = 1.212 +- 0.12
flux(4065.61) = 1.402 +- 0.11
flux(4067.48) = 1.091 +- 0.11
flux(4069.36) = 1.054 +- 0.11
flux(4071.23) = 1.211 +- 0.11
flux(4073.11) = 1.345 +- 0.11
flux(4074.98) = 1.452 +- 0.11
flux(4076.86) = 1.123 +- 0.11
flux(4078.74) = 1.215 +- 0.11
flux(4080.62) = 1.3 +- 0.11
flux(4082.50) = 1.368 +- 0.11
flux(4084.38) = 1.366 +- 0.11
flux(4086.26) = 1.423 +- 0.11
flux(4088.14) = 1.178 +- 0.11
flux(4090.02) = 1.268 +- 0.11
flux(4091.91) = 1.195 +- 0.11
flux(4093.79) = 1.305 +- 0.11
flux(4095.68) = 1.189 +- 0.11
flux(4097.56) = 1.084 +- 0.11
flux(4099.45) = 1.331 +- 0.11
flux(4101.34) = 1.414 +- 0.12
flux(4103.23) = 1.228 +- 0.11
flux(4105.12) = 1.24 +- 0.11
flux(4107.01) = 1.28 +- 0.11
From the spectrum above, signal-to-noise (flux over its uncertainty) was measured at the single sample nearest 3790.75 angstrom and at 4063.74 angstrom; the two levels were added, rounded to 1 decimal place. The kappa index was 18.8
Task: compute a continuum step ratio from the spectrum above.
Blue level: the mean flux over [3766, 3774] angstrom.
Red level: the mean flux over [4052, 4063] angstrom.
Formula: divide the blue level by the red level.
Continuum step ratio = 1.02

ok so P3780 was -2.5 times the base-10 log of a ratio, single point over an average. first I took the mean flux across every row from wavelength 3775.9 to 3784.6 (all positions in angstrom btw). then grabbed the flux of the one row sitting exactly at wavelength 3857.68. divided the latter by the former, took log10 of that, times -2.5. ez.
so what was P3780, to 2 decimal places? 0.12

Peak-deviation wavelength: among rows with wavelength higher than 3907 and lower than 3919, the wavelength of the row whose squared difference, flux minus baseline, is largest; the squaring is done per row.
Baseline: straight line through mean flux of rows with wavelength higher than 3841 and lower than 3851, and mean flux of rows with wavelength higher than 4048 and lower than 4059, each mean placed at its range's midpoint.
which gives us 3909.54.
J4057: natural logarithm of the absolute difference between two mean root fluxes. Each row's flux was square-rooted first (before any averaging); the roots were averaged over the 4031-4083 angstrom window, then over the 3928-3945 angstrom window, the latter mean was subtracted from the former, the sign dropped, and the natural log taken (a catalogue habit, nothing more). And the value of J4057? -2.3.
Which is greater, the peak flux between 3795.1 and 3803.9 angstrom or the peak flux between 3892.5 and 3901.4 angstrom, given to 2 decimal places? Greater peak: 1.60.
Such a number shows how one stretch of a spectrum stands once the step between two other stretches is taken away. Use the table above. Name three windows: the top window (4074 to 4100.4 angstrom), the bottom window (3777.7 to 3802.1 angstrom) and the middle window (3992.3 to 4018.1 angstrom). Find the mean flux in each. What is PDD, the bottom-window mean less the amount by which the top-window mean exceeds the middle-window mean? 1.13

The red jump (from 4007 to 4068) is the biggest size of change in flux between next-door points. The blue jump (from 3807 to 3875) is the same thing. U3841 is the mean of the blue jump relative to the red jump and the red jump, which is 0.82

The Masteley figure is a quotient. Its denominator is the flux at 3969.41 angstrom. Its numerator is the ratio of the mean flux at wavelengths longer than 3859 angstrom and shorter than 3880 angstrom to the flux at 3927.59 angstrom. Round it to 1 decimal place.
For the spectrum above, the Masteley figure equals 1.0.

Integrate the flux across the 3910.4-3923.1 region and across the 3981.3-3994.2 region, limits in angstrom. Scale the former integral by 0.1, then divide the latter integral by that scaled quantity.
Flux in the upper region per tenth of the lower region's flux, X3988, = 11.0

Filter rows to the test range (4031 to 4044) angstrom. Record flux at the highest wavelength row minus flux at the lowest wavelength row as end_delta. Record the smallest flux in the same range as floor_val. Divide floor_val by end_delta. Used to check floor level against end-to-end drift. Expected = -16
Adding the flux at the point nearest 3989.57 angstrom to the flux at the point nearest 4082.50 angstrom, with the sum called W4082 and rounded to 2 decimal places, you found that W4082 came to 2.61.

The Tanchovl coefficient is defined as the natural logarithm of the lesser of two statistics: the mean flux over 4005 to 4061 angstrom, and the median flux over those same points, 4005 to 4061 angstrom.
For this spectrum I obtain 0.176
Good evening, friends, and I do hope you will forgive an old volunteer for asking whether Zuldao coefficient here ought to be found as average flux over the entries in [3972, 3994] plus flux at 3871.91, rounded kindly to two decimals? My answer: 2.45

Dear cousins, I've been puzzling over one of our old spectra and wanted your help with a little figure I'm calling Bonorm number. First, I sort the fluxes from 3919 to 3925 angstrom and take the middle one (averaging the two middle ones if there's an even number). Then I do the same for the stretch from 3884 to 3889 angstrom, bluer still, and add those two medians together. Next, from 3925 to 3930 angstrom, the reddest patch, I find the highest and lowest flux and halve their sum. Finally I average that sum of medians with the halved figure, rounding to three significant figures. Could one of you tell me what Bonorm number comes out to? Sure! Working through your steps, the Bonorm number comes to 1.60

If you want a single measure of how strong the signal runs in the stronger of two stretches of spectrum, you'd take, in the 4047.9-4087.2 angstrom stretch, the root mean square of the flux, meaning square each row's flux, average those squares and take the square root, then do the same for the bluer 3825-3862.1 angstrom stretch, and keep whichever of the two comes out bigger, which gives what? 1.24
